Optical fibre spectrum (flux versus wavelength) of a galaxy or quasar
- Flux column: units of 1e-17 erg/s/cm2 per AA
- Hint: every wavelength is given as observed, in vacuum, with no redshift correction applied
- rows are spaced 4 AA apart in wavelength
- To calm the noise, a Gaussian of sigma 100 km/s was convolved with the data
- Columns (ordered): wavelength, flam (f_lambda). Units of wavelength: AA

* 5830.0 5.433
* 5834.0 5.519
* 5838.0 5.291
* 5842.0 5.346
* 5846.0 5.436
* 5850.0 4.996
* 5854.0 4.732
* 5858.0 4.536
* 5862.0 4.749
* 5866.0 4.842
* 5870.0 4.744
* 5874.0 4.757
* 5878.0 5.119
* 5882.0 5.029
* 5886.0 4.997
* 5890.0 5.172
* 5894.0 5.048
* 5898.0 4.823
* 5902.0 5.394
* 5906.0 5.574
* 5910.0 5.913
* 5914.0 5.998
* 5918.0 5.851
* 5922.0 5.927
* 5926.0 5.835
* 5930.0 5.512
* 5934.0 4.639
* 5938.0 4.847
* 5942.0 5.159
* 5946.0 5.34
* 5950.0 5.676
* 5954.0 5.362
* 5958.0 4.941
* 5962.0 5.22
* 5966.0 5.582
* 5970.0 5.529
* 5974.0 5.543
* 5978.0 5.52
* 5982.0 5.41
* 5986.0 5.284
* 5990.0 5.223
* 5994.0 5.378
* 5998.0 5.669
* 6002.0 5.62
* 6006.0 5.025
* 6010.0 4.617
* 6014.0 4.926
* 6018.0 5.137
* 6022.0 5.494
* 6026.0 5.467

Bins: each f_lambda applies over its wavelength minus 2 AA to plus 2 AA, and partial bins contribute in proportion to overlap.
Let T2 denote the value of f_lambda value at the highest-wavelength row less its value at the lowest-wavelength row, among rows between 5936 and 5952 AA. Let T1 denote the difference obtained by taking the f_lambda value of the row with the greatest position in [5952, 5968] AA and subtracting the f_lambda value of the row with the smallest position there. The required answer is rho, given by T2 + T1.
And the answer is 1.05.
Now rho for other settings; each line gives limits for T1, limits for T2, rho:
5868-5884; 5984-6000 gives 0.67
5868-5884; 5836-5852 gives -0.01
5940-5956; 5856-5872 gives 0.41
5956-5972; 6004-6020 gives 0.70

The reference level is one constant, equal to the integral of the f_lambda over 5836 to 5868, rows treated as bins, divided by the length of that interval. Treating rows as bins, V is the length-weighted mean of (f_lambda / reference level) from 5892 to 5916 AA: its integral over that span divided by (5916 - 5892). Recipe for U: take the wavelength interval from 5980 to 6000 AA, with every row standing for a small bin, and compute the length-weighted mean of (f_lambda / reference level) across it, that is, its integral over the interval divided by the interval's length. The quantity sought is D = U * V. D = 1.18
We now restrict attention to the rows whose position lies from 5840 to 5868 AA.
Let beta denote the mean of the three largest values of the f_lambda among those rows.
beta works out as 5.3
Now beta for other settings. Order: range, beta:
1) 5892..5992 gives 5.9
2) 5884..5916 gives 5.8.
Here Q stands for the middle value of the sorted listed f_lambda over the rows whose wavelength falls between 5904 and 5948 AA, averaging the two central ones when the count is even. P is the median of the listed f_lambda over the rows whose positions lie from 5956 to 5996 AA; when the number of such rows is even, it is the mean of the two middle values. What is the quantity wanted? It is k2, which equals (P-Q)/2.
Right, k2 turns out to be -0.09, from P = 5.39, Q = 5.57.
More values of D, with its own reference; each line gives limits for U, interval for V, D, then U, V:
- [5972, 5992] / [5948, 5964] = 1.15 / 1.08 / 1.06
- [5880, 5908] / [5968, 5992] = 1.12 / 1.03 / 1.09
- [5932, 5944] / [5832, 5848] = 1.06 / 0.98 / 1.08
